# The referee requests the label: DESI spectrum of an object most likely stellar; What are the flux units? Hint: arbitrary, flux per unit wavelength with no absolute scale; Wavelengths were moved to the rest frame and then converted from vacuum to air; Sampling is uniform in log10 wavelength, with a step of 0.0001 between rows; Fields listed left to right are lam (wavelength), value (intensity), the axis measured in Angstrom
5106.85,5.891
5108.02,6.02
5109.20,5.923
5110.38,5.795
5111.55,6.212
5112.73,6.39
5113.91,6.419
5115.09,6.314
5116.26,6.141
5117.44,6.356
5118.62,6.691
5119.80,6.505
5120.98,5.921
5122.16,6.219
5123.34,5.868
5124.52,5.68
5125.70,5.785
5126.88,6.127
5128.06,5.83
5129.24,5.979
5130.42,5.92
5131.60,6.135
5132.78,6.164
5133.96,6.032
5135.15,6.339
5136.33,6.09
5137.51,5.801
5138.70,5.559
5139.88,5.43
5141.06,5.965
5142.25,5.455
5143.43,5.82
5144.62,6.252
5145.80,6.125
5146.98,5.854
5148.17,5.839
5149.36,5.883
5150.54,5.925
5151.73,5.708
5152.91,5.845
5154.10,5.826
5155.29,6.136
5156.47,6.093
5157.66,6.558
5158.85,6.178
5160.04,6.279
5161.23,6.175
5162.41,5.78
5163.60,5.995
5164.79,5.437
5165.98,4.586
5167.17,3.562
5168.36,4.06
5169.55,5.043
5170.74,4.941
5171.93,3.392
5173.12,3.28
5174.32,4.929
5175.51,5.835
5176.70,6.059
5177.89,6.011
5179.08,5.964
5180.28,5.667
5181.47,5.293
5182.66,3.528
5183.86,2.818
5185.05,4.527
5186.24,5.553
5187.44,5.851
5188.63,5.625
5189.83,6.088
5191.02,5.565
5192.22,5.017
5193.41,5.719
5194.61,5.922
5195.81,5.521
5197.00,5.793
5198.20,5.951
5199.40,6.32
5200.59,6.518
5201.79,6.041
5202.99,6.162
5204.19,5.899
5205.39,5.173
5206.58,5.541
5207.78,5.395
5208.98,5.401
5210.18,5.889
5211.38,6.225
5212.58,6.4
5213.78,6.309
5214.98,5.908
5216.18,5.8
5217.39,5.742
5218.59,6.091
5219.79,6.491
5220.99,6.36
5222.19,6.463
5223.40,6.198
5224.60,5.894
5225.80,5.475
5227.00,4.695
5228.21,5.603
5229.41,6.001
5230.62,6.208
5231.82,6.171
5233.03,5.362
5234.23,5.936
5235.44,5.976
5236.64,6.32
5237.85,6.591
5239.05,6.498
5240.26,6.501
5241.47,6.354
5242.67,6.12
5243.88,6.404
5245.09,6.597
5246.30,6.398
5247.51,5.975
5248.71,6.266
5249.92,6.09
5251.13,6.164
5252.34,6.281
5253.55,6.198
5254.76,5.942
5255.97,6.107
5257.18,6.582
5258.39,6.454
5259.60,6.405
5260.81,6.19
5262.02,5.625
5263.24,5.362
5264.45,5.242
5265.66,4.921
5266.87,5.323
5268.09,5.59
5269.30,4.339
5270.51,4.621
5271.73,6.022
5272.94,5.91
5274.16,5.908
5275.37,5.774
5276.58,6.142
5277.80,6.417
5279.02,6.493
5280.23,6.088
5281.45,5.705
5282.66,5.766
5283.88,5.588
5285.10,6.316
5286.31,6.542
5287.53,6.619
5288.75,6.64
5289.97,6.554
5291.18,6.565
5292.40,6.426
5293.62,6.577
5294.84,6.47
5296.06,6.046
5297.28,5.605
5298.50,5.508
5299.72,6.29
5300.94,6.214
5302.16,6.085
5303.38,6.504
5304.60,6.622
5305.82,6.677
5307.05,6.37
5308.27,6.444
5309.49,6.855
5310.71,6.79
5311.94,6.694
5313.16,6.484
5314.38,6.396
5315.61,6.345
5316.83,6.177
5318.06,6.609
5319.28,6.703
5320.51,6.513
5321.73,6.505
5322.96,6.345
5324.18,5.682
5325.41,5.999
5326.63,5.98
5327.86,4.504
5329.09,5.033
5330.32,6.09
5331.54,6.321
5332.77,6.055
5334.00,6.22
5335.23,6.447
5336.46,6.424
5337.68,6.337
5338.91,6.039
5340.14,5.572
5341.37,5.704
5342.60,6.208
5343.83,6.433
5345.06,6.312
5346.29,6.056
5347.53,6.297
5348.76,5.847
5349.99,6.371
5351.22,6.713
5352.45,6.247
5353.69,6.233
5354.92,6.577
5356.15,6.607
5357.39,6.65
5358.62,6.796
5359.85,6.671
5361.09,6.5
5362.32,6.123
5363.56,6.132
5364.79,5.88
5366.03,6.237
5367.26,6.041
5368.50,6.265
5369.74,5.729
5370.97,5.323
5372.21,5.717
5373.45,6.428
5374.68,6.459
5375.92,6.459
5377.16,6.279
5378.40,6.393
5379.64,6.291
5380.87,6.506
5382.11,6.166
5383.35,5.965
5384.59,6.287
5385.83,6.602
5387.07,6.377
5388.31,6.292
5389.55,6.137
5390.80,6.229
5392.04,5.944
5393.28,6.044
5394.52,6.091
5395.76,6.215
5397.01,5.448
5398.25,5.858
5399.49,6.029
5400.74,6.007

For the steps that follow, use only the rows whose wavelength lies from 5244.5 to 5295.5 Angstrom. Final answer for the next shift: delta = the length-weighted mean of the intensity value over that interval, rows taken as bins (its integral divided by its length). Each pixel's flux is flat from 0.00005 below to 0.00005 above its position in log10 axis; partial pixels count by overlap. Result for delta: 6.03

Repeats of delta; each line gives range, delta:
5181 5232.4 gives 5.70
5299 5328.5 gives 6.32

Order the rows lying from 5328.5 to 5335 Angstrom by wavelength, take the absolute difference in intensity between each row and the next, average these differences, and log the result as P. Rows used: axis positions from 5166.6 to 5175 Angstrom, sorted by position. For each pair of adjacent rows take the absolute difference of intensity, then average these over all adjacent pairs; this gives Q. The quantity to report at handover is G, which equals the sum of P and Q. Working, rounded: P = 0.4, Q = 0.82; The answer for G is 1.2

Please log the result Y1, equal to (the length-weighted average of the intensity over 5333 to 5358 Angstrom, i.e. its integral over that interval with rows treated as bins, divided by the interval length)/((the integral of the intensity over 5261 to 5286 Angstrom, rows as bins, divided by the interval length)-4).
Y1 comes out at 3.7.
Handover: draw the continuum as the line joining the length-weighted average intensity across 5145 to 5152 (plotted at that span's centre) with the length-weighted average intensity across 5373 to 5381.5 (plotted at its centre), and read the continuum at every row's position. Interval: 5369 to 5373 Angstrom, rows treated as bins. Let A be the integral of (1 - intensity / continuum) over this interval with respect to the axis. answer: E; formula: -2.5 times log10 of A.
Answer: 0.8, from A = 0.47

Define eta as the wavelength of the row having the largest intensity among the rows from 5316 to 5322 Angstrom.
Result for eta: 5319.28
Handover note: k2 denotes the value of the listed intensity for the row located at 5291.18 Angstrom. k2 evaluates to 6.565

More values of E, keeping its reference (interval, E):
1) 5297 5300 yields 1.6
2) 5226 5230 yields 0.9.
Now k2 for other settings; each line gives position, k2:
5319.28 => 6.703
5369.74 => 5.729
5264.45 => 5.242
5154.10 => 5.826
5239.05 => 6.498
